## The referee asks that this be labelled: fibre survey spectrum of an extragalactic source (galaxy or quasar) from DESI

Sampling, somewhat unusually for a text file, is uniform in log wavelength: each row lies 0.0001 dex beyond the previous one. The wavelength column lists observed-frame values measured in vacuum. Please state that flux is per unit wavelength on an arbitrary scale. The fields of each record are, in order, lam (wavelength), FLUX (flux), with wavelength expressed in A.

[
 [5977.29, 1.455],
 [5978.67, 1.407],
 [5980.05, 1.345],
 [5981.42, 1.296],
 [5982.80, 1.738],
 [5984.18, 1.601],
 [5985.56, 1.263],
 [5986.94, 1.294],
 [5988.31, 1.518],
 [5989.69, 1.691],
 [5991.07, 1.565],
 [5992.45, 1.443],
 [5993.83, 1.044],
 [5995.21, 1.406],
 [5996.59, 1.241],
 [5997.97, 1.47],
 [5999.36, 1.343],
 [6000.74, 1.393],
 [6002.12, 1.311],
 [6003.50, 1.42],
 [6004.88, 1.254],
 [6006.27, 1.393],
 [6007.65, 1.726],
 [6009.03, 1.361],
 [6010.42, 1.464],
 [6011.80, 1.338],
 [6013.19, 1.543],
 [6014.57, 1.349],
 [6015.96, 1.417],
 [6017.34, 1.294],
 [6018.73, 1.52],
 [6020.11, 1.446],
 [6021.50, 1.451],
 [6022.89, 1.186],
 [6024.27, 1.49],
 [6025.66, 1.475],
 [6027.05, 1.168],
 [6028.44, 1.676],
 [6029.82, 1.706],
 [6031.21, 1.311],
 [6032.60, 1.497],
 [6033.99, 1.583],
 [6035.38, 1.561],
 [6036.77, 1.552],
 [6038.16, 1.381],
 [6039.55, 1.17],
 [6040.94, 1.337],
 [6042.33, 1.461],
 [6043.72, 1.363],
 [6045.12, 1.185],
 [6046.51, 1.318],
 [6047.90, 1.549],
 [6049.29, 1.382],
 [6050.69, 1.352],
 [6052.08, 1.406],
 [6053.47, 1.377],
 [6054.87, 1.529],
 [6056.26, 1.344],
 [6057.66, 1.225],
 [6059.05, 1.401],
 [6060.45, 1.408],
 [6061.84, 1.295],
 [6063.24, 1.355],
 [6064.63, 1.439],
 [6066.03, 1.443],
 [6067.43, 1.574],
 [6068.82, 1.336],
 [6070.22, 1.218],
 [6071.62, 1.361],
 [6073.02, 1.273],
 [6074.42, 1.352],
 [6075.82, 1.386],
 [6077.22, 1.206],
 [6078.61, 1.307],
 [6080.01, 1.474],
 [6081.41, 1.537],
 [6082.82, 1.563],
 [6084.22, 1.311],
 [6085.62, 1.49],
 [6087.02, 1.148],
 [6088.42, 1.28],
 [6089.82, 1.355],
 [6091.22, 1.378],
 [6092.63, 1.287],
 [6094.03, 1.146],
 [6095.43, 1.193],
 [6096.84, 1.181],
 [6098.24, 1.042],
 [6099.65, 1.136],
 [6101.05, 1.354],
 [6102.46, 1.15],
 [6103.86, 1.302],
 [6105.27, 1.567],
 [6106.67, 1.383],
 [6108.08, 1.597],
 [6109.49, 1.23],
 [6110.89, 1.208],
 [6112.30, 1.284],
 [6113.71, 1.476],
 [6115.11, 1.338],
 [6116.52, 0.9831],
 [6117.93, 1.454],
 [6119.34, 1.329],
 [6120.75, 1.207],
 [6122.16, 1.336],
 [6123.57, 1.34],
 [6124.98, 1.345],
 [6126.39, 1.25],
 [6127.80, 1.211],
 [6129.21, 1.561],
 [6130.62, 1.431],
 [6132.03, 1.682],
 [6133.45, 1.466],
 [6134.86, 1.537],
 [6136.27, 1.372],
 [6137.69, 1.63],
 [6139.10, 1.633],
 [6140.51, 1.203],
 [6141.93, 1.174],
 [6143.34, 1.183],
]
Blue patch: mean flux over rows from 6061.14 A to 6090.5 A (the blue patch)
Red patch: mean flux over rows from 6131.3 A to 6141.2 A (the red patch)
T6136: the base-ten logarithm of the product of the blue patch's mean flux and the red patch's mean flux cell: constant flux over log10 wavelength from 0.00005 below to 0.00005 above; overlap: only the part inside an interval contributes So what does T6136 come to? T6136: 0.313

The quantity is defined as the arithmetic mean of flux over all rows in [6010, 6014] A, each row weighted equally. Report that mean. 1.45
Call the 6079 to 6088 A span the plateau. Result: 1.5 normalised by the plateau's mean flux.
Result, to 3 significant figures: 1.06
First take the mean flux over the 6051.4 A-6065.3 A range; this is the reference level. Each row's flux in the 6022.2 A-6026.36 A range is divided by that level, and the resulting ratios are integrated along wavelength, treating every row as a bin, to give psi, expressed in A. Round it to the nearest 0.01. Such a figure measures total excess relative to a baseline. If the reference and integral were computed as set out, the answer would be 4.18 A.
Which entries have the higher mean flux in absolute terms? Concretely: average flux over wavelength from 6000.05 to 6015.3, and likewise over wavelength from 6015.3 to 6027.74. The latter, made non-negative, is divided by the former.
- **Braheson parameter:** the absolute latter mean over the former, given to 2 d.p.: 0.98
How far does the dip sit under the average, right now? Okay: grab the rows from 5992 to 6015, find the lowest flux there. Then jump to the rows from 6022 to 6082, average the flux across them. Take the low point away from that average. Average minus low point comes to 0.35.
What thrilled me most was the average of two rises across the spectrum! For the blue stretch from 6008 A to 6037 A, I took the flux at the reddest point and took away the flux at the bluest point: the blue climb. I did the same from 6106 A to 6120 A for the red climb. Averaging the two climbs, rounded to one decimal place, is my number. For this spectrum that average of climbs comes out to 0.1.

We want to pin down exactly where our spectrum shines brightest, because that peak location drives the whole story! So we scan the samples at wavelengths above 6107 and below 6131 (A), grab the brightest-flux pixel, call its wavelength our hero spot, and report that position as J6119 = 6108.08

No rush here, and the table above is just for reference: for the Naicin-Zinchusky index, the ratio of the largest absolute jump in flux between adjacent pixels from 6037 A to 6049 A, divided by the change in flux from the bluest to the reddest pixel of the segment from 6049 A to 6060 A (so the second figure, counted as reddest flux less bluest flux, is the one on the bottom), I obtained 12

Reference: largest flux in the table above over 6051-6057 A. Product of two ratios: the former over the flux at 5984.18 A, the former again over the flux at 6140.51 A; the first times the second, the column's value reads 1.21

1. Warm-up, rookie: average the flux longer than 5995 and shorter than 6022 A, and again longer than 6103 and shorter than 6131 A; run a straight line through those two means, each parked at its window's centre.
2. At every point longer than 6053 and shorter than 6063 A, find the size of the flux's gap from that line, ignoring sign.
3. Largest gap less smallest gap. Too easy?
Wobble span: 0.149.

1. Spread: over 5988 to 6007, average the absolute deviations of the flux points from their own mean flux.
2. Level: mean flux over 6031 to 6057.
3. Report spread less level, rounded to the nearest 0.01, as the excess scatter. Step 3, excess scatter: -1.29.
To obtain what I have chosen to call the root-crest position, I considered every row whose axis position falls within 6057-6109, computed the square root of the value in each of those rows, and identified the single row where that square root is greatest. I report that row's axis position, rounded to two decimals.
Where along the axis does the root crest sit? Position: 6108.08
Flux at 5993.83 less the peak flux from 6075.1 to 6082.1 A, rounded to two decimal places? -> -0.49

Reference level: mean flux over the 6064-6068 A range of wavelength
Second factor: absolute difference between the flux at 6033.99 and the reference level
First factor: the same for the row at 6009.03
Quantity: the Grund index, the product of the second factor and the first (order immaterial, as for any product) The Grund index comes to 0.012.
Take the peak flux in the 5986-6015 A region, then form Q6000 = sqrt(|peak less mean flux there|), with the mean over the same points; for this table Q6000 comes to 0.564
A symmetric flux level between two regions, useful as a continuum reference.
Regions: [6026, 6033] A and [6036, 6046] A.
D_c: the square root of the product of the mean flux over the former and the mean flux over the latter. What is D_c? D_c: 1.41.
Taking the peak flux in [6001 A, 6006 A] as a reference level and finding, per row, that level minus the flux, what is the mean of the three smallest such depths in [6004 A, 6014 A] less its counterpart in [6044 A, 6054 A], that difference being -0.13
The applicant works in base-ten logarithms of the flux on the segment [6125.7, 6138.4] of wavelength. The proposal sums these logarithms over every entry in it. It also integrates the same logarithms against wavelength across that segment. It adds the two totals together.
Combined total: 3.52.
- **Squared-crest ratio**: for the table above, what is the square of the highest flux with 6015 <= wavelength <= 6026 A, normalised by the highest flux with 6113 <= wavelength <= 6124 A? 1.6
